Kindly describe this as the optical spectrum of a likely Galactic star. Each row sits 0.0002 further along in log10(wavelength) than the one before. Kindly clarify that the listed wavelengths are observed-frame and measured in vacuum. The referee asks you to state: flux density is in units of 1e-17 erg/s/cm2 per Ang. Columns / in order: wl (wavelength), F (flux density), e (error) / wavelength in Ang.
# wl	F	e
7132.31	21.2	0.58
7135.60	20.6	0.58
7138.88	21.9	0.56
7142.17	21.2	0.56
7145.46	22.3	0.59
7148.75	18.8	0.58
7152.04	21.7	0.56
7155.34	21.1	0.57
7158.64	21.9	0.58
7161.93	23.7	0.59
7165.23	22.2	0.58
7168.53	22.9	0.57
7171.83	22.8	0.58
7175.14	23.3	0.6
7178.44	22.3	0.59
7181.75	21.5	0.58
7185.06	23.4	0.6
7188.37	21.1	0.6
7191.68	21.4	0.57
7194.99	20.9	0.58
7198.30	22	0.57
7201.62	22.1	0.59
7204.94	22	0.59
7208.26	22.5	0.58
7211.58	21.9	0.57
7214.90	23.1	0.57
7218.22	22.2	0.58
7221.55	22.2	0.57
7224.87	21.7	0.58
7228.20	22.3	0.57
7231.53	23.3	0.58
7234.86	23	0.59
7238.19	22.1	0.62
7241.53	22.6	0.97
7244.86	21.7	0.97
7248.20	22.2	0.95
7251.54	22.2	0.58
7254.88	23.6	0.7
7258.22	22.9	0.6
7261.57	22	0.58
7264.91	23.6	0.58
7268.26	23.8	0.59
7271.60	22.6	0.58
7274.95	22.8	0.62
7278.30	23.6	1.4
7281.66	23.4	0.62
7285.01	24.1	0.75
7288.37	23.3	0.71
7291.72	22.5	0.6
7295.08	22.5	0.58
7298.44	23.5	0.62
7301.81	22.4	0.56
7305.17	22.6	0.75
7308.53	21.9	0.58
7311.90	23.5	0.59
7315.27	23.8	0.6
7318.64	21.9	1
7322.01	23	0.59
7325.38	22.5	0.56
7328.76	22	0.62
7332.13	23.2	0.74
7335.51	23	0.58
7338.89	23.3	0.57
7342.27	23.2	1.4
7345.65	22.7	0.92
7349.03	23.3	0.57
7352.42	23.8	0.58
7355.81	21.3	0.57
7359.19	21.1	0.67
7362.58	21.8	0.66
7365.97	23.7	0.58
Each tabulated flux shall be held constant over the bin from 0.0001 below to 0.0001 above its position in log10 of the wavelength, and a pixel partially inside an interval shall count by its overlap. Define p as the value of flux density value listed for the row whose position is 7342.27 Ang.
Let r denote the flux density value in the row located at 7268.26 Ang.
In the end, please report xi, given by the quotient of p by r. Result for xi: 0.975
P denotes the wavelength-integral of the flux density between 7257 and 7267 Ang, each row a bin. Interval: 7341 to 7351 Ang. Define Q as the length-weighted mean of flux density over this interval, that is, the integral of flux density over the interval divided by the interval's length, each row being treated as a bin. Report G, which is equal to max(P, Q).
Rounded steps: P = 229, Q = 23.1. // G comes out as 229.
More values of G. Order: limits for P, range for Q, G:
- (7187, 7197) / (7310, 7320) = 212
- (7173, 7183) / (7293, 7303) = 224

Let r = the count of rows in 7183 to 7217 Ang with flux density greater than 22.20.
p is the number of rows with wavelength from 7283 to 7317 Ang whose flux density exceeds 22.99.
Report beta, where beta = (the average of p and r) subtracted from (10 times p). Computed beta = 46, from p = 5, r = 3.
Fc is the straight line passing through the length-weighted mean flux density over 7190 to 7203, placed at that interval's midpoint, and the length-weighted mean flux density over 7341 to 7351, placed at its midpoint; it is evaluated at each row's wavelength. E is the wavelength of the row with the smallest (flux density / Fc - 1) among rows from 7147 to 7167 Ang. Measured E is 7148.75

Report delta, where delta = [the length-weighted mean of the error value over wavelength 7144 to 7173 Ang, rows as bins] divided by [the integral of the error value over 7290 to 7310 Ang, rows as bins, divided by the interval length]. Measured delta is 0.94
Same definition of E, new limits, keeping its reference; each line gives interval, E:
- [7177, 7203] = 7194.99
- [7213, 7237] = 7224.87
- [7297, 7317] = 7308.53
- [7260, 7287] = 7261.57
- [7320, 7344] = 7328.76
